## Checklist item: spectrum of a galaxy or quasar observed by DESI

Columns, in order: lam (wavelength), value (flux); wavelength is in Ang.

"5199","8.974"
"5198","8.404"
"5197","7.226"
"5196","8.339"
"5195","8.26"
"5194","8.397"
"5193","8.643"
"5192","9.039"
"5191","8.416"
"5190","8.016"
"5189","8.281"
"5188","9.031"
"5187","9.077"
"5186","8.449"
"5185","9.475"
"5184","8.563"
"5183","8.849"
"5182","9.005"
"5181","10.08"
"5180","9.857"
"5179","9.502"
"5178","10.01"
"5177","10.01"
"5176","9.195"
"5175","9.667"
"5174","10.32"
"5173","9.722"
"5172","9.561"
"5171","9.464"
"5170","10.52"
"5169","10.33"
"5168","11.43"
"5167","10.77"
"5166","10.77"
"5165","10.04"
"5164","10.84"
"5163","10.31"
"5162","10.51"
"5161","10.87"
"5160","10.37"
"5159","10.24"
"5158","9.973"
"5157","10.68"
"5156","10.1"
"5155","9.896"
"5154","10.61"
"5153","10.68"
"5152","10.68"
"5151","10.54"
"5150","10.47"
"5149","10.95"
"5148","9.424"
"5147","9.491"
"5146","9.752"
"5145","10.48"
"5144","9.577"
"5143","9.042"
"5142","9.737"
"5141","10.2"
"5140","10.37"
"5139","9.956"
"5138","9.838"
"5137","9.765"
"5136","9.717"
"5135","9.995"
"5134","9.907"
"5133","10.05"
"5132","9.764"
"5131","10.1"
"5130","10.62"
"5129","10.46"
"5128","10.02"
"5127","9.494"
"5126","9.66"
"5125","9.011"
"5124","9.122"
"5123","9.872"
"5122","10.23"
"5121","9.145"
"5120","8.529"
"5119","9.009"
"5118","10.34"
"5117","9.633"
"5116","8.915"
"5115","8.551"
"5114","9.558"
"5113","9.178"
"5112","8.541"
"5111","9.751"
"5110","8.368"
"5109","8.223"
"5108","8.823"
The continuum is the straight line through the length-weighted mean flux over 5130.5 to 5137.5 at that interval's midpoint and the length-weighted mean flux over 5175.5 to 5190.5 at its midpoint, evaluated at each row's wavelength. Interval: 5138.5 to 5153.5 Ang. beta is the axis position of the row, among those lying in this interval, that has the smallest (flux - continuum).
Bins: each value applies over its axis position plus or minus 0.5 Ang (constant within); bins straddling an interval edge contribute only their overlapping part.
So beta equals 5143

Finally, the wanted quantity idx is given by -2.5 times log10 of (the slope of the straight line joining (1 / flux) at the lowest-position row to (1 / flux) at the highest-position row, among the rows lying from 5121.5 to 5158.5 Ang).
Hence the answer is 10.4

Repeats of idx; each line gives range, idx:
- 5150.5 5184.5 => 7.9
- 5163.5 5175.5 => 7.5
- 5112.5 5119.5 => 8.7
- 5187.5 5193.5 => 7.5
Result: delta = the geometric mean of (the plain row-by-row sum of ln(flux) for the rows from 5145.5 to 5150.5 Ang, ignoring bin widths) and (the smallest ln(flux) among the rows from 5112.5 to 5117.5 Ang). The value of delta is 4.97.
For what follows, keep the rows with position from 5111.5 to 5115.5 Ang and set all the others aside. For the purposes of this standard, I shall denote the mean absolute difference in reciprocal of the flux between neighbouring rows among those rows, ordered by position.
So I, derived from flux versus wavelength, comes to 0.0083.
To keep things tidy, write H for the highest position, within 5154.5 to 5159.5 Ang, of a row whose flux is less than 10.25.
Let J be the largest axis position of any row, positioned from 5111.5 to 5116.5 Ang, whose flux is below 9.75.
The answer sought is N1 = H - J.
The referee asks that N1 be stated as 43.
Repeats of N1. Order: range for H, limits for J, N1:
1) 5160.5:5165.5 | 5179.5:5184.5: -19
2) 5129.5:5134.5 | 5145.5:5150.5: -14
